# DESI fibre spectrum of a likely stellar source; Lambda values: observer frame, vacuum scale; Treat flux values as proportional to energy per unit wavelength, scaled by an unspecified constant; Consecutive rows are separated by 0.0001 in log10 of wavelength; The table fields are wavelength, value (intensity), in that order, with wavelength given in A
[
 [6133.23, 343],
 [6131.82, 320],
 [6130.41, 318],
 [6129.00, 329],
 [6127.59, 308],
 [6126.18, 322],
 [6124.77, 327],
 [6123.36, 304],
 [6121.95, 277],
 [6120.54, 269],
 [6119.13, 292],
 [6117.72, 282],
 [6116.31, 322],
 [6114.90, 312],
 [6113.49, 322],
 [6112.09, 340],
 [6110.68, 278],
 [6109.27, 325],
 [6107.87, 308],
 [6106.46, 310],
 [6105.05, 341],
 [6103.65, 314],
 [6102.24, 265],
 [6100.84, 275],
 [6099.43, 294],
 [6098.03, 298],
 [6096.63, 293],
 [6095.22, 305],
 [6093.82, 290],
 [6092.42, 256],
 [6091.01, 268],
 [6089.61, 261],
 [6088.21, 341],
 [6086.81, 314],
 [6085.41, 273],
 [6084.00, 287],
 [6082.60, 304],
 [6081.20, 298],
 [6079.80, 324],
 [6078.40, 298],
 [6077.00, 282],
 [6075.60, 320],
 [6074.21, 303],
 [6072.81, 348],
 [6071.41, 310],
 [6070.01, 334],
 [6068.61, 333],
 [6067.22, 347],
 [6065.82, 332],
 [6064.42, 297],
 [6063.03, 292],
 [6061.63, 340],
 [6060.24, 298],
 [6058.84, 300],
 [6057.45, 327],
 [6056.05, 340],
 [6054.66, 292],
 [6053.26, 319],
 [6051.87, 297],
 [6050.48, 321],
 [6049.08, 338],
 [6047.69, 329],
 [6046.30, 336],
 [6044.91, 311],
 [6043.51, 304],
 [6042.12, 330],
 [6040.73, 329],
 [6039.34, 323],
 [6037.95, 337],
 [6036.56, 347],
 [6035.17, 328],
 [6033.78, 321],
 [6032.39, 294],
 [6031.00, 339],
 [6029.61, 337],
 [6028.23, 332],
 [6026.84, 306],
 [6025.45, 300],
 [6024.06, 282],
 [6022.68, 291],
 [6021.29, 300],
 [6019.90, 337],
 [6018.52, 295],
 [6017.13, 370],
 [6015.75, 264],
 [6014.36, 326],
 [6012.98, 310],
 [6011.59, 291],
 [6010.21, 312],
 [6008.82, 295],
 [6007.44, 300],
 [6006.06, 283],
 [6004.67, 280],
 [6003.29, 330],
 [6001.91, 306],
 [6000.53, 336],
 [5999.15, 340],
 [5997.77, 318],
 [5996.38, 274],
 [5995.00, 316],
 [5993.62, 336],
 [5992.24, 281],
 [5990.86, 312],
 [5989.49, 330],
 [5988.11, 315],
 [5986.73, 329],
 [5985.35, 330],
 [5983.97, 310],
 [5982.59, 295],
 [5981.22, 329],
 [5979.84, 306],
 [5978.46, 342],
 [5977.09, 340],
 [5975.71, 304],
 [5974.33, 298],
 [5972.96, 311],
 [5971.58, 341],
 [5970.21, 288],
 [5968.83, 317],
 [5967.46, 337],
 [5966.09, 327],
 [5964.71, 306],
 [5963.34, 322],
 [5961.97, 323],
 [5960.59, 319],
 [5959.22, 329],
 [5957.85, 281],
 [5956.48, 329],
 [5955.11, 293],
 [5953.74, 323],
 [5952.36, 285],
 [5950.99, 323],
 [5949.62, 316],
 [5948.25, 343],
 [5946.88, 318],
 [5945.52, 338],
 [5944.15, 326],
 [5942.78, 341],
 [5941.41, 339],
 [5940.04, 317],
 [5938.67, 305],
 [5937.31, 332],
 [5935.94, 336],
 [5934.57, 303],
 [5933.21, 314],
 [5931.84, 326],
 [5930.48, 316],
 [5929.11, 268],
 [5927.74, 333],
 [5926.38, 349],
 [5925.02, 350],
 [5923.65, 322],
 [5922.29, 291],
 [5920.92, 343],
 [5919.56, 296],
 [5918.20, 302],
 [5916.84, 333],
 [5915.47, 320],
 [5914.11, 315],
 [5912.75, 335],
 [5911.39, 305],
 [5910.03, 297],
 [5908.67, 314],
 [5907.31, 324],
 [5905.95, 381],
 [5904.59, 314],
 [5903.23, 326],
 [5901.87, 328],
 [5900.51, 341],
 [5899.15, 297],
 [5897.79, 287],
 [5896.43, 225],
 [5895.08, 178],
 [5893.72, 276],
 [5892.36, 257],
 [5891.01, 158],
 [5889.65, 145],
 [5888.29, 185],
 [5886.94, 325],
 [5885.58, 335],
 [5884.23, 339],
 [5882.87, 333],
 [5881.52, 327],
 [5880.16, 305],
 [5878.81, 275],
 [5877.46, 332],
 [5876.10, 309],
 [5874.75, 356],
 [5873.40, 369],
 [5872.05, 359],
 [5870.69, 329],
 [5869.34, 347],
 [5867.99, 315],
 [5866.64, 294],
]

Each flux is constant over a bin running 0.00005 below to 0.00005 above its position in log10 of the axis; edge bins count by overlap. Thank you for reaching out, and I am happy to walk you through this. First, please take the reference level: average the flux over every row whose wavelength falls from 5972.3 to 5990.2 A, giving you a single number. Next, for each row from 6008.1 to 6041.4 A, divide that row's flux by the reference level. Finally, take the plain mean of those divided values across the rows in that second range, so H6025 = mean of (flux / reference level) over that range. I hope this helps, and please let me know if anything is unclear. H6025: 0.990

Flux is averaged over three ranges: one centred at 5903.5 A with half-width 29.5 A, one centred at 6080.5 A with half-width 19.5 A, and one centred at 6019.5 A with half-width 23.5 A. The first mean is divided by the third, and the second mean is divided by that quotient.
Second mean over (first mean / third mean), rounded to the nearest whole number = 317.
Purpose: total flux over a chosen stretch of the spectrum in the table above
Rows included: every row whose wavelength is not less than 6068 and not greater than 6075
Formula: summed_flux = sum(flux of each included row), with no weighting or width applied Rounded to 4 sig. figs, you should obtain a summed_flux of 1628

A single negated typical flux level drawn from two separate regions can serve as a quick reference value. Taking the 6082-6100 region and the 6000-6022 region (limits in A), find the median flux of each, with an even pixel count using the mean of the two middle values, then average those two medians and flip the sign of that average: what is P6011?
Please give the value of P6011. -298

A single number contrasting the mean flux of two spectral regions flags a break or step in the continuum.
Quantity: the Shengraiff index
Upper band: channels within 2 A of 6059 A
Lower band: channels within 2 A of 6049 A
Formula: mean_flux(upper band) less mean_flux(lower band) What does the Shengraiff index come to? -21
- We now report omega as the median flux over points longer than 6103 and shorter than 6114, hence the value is 318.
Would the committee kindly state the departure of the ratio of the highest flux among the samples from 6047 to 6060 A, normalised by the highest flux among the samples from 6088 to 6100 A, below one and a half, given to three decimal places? 0.503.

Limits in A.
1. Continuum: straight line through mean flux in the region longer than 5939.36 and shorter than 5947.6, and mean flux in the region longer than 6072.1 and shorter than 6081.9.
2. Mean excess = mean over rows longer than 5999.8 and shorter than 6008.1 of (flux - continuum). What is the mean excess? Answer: -15.2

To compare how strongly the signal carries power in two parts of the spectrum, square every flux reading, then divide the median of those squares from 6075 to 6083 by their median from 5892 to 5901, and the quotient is 1.19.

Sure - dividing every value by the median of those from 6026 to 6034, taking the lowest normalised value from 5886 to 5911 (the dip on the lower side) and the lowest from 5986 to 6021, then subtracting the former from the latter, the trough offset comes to 0.36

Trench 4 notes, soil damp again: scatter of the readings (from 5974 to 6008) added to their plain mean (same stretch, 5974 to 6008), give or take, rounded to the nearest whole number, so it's 334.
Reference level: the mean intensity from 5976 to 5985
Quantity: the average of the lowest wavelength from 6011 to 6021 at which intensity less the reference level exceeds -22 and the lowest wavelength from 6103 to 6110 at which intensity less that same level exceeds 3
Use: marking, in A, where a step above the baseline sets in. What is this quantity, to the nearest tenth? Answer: 6059.0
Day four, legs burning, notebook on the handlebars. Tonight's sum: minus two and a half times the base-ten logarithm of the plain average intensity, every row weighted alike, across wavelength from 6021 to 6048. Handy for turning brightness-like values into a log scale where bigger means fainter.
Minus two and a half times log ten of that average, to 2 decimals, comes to -6.26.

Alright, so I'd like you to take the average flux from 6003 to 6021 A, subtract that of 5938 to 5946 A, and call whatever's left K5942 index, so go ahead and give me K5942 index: -21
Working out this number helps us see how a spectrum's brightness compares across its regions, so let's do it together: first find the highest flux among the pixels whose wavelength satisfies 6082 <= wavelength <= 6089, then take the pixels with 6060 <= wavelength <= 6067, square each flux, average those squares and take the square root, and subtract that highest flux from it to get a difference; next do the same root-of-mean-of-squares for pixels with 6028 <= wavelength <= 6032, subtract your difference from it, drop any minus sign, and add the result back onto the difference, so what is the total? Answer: 336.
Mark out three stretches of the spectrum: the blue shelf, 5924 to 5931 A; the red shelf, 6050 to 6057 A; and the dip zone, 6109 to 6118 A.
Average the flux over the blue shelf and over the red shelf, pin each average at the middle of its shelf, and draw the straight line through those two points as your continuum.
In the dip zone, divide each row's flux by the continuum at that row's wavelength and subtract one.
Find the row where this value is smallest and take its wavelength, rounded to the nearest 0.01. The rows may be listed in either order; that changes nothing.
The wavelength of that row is 6110.68 A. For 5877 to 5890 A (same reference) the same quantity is 5889.65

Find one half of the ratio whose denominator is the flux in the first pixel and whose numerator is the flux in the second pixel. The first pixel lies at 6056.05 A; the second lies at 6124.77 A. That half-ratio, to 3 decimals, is 0.481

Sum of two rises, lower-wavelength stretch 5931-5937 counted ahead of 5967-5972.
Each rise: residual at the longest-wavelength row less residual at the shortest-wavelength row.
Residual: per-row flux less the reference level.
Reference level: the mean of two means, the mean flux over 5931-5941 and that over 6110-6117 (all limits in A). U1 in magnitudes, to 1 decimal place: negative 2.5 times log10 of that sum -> -2.9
